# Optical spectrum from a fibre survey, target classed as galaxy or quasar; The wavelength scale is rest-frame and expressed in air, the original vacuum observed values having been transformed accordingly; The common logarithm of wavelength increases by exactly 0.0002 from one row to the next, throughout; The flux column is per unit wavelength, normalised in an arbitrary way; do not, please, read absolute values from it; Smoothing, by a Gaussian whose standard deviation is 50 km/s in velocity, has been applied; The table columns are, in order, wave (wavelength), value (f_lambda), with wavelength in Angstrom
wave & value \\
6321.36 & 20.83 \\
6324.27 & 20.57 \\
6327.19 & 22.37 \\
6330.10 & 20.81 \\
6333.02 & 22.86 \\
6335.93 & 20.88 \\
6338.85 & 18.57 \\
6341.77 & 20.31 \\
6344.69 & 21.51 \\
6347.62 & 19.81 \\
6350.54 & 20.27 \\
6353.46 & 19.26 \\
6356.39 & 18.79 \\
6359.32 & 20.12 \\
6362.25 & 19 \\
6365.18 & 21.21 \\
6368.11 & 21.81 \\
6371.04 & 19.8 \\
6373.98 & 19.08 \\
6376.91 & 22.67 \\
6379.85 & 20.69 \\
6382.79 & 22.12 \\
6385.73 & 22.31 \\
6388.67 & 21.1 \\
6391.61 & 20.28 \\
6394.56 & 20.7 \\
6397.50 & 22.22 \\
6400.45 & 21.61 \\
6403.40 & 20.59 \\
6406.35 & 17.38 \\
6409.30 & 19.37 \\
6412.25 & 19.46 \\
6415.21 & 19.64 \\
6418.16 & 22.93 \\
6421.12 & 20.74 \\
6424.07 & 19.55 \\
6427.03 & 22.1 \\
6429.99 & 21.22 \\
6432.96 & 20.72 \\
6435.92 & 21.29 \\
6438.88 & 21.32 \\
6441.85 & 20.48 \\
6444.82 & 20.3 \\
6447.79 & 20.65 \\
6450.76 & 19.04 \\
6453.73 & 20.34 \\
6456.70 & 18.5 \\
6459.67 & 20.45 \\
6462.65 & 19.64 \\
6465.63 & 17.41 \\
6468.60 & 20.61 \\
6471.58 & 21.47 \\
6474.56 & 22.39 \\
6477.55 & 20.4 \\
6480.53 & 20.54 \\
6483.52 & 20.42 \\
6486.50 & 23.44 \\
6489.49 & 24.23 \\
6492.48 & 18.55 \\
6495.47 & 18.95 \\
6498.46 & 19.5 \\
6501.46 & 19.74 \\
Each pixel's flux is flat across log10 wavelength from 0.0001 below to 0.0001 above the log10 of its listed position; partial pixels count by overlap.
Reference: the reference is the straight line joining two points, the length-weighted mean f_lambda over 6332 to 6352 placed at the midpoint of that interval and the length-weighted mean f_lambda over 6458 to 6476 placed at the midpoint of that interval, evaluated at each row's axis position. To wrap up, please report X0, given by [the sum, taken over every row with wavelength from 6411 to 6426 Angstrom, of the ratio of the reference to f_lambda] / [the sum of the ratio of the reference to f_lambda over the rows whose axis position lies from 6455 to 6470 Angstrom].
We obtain 0.9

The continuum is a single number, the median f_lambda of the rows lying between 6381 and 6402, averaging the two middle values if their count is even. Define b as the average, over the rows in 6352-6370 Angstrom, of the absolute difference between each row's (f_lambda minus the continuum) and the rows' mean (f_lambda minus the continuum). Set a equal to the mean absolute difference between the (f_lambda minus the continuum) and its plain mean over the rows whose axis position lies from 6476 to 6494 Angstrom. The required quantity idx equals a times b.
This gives 1.7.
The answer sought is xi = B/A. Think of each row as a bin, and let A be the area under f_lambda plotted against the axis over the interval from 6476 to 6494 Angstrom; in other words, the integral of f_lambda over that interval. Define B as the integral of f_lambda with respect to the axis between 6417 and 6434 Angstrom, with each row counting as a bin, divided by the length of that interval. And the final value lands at 0.055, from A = 383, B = 21.2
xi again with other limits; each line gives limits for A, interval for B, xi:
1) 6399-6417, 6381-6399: 0.060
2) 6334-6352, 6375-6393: 0.059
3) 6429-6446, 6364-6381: 0.059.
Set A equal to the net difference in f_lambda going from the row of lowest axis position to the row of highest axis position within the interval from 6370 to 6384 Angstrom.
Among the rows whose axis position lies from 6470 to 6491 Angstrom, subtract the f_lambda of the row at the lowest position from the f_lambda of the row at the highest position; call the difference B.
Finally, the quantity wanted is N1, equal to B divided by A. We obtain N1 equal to 1.2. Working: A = 2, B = 2.8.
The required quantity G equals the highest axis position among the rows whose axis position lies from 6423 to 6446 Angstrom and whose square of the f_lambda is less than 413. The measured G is 6444.82 Angstrom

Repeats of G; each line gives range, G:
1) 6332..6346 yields 6341.77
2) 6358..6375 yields 6373.98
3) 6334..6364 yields 6362.25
